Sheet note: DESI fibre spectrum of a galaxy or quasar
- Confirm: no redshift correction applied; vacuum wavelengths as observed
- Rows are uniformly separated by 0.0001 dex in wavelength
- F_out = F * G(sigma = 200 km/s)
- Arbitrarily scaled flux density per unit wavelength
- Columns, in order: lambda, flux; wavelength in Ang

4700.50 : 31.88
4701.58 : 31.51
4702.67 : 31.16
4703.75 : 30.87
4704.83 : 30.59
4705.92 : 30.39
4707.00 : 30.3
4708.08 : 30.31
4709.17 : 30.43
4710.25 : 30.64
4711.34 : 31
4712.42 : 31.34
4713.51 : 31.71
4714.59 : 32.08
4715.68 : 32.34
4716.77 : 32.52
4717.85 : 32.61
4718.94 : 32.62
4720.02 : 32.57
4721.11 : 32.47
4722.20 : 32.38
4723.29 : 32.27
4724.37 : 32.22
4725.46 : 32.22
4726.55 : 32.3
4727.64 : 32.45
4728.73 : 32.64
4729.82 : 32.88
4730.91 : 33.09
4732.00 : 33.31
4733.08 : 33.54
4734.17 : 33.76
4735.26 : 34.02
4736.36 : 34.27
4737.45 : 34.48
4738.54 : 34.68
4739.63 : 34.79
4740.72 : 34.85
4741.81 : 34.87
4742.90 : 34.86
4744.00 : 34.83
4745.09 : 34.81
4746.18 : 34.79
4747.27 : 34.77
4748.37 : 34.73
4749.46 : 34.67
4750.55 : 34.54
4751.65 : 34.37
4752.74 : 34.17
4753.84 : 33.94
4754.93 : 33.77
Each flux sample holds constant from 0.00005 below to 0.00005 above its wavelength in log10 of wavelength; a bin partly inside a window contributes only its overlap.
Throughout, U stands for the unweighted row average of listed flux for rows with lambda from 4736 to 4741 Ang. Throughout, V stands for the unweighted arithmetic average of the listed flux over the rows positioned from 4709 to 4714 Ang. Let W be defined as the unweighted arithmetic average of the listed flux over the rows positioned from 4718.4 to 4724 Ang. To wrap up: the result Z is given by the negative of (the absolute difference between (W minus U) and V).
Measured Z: -33.2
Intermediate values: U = 34.6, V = 31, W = 32.5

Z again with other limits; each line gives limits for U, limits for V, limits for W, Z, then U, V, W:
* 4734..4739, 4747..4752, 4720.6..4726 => -36.5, 34.2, 35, 32.3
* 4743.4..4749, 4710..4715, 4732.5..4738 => -32.1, 34.8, 31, 34.0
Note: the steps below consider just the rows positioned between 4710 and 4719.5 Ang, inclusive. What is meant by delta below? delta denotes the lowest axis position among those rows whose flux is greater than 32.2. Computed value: 4715.68 Ang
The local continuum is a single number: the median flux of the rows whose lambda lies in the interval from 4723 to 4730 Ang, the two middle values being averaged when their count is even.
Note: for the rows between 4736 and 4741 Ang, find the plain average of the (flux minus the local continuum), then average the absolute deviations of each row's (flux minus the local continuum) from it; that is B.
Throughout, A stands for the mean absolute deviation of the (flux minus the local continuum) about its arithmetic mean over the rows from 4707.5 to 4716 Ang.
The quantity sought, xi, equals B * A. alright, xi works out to 0.12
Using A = 0.64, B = 0.19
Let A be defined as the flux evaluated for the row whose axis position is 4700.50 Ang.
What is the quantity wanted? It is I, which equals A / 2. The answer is 15.9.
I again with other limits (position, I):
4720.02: 16.3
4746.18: 17.4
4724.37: 16.1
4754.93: 16.9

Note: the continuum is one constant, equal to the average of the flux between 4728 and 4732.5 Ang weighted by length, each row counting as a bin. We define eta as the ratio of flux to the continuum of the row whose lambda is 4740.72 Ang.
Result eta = 1.06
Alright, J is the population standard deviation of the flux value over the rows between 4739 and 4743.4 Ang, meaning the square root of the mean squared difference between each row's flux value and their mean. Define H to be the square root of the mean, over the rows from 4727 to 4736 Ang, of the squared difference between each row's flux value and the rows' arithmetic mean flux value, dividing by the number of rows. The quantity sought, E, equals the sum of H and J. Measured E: 0.54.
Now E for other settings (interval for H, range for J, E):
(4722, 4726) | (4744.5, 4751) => 0.16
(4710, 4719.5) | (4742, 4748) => 0.73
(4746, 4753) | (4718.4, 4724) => 0.34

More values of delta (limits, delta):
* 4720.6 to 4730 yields 4721.11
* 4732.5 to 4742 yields 4733.08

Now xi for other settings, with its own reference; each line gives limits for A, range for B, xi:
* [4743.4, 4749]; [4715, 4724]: 0.00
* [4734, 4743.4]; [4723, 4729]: 0.04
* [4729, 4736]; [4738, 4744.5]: 0.02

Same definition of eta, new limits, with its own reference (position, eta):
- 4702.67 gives 0.95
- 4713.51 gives 0.96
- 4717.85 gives 0.99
